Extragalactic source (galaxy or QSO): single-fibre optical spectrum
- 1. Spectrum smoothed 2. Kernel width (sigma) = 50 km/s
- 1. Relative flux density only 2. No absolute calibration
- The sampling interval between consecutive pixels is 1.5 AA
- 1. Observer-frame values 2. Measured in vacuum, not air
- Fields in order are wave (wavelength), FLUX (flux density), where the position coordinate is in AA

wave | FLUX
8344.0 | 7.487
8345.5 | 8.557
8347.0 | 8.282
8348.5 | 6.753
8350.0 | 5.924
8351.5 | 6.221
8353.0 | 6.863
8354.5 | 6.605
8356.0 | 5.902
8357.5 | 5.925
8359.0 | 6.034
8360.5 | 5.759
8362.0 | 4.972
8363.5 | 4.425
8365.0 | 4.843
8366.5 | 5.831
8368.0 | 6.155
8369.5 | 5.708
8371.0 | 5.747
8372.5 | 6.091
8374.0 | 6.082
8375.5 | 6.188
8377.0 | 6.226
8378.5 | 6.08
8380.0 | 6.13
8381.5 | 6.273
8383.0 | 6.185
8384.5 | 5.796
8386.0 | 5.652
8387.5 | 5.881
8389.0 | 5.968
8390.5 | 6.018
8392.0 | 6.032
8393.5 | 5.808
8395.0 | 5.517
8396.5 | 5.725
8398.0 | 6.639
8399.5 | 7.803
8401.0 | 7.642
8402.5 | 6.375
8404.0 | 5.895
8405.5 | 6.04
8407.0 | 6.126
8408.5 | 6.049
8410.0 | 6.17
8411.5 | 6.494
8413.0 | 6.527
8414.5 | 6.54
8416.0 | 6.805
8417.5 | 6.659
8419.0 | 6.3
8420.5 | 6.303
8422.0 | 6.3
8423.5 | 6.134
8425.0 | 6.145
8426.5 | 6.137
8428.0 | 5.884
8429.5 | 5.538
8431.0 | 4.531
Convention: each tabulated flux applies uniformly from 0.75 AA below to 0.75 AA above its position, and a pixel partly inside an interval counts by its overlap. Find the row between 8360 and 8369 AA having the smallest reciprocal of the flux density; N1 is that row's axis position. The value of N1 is 8368.0 AA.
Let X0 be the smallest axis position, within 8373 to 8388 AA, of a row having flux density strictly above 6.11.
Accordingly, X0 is 8375.5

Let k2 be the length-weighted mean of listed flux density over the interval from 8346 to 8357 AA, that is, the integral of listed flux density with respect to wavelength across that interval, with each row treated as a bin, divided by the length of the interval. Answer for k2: 6.68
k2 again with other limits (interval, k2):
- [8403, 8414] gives 6.20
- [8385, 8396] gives 5.84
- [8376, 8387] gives 6.05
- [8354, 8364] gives 5.67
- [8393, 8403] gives 6.52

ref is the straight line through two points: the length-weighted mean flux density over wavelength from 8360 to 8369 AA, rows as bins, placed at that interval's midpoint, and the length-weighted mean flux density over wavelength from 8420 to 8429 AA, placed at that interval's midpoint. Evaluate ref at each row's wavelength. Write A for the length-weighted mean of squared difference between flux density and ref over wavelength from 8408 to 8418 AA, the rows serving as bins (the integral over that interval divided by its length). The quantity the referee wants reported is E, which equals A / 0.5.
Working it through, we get 0.6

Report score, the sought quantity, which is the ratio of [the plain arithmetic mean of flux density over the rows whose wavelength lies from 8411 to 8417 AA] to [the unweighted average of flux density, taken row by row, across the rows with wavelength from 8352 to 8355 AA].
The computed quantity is 0.98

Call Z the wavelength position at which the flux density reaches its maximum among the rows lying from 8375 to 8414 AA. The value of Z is 8399.5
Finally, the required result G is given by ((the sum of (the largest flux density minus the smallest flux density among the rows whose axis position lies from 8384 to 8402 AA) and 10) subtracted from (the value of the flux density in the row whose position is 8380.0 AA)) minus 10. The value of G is -16.16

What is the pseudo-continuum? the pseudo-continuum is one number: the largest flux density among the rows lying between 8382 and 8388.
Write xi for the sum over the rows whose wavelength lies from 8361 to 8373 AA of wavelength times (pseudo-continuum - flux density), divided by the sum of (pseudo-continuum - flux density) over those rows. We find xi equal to 8365.0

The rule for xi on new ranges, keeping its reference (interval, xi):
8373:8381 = 8377.1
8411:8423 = 8415.7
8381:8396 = 8390.2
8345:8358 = 8346.7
